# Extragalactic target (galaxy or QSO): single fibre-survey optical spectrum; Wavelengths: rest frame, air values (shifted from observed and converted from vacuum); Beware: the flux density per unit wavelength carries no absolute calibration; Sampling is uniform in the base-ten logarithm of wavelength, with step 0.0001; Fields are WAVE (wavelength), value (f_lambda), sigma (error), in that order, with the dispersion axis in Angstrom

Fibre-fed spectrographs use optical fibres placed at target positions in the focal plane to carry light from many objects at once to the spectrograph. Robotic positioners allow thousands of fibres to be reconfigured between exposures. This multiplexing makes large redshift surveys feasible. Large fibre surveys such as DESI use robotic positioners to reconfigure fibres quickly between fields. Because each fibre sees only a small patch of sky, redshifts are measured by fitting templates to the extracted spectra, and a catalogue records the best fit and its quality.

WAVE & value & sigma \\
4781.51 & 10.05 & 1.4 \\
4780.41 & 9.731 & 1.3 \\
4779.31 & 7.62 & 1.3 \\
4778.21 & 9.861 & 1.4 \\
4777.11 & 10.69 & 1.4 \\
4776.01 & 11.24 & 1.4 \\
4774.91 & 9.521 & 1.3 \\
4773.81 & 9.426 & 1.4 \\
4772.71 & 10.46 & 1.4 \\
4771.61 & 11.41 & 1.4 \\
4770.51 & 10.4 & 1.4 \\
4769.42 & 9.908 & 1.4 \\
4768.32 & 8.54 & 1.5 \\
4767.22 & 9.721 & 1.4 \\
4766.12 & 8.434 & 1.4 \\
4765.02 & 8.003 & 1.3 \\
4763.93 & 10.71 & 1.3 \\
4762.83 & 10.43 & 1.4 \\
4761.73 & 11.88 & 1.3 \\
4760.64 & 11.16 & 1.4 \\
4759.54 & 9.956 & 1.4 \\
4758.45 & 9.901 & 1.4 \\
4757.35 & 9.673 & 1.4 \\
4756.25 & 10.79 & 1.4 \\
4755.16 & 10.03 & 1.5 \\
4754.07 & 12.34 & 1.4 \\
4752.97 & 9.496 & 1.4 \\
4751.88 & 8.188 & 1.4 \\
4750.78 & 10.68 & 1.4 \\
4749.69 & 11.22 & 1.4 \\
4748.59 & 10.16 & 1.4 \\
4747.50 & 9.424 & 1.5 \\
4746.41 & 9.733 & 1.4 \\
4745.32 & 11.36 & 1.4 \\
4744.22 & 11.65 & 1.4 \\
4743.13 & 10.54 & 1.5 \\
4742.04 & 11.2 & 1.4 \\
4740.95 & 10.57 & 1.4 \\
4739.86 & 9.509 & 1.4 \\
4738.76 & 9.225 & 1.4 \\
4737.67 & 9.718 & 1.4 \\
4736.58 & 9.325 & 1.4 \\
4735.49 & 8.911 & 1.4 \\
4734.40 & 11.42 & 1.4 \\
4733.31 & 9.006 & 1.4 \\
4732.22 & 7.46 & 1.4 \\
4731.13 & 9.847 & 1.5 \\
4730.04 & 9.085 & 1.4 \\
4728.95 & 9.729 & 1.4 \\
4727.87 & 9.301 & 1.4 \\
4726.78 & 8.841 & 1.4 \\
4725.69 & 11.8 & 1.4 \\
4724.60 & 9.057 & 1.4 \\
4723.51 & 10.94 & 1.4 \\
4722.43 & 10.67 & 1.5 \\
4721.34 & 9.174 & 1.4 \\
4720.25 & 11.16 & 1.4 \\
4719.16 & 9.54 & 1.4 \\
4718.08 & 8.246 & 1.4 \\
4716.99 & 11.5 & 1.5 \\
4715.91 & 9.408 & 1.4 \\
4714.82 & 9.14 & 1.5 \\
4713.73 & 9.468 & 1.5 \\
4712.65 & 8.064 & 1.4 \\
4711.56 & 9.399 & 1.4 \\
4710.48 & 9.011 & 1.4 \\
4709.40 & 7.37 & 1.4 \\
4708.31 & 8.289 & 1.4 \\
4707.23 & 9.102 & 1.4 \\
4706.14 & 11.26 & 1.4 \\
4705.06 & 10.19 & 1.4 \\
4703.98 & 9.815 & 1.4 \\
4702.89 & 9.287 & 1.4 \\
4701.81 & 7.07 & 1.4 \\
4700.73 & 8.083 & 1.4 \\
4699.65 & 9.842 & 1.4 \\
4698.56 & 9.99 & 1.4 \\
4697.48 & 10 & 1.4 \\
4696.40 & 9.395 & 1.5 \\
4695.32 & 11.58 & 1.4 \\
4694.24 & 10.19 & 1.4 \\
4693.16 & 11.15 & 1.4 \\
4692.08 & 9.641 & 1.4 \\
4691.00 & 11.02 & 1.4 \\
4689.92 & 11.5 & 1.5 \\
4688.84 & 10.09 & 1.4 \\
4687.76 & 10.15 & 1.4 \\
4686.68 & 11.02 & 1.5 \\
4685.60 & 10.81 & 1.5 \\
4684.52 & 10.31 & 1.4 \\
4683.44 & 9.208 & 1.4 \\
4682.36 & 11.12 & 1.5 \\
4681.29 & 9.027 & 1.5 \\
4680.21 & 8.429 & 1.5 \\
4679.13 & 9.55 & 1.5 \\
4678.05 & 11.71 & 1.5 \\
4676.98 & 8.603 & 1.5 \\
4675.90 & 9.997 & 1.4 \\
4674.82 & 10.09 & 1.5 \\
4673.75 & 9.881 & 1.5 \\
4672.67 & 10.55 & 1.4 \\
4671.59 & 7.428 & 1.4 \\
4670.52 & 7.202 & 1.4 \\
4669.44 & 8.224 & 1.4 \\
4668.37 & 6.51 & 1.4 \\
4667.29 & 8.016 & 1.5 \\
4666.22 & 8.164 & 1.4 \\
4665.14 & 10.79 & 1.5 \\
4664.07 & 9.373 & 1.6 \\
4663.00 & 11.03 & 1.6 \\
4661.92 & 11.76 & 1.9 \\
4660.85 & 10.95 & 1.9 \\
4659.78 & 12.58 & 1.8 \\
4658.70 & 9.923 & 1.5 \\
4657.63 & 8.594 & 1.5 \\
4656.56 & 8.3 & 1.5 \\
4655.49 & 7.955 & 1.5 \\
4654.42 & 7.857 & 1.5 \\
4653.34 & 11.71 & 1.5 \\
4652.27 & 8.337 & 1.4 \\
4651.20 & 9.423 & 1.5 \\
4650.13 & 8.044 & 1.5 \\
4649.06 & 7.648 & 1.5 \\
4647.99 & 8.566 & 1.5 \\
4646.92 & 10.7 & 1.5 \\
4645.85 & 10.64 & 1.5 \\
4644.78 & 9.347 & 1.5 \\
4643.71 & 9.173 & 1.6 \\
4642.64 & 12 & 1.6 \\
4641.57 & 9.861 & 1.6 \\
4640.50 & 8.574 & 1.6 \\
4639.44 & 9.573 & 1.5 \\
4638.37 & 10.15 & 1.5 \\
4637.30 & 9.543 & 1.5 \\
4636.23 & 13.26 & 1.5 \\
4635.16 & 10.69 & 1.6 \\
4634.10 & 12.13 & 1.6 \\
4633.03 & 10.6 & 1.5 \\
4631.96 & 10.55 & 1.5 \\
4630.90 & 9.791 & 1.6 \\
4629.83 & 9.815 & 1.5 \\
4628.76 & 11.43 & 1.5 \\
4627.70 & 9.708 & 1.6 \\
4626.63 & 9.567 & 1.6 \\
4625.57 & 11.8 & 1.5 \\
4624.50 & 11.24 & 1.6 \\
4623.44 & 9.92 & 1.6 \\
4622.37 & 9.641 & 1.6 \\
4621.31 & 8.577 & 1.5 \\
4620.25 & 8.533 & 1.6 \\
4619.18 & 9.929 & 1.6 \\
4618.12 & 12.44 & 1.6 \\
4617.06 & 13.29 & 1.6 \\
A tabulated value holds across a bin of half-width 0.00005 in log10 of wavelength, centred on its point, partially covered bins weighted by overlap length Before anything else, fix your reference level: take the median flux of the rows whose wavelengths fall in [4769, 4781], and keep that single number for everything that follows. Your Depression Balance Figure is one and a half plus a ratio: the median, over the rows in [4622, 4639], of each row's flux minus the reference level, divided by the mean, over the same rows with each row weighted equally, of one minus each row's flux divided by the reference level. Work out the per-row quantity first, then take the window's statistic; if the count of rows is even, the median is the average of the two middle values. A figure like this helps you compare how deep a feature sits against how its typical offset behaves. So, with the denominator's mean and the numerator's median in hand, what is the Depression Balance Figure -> -5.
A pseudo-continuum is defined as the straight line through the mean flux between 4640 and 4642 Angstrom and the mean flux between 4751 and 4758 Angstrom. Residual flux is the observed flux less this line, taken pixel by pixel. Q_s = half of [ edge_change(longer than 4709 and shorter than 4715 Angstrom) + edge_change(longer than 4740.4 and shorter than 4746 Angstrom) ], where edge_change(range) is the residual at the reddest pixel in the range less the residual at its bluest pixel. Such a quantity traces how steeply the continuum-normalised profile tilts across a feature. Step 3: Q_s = 1.2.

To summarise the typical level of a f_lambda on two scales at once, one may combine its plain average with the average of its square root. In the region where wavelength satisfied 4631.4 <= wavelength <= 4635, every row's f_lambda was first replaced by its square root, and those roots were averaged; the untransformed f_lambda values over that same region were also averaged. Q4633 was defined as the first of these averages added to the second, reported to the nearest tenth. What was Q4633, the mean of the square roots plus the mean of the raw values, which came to 14.4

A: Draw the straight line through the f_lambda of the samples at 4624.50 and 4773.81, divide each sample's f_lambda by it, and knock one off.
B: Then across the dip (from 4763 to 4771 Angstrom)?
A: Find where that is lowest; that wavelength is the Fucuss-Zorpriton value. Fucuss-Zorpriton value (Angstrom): 4765.02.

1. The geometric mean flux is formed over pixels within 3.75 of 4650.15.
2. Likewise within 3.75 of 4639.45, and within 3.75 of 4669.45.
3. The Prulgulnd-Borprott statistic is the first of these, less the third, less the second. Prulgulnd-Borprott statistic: -9.1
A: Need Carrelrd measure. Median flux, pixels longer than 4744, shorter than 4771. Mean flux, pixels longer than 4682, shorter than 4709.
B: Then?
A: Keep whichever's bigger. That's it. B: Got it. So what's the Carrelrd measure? 10.0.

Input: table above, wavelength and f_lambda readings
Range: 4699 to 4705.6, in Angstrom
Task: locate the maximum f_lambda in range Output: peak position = 4705.06 Angstrom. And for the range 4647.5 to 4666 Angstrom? 4659.78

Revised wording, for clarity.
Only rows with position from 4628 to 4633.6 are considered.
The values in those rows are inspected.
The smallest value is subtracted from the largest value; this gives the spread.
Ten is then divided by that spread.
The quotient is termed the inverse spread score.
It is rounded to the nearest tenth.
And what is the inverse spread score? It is 6.1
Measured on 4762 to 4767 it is 3.7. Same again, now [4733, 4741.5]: 4.0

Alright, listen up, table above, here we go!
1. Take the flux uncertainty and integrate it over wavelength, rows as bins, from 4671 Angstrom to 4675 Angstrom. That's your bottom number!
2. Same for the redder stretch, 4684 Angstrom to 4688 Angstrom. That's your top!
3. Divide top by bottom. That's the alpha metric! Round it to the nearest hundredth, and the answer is 1.00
